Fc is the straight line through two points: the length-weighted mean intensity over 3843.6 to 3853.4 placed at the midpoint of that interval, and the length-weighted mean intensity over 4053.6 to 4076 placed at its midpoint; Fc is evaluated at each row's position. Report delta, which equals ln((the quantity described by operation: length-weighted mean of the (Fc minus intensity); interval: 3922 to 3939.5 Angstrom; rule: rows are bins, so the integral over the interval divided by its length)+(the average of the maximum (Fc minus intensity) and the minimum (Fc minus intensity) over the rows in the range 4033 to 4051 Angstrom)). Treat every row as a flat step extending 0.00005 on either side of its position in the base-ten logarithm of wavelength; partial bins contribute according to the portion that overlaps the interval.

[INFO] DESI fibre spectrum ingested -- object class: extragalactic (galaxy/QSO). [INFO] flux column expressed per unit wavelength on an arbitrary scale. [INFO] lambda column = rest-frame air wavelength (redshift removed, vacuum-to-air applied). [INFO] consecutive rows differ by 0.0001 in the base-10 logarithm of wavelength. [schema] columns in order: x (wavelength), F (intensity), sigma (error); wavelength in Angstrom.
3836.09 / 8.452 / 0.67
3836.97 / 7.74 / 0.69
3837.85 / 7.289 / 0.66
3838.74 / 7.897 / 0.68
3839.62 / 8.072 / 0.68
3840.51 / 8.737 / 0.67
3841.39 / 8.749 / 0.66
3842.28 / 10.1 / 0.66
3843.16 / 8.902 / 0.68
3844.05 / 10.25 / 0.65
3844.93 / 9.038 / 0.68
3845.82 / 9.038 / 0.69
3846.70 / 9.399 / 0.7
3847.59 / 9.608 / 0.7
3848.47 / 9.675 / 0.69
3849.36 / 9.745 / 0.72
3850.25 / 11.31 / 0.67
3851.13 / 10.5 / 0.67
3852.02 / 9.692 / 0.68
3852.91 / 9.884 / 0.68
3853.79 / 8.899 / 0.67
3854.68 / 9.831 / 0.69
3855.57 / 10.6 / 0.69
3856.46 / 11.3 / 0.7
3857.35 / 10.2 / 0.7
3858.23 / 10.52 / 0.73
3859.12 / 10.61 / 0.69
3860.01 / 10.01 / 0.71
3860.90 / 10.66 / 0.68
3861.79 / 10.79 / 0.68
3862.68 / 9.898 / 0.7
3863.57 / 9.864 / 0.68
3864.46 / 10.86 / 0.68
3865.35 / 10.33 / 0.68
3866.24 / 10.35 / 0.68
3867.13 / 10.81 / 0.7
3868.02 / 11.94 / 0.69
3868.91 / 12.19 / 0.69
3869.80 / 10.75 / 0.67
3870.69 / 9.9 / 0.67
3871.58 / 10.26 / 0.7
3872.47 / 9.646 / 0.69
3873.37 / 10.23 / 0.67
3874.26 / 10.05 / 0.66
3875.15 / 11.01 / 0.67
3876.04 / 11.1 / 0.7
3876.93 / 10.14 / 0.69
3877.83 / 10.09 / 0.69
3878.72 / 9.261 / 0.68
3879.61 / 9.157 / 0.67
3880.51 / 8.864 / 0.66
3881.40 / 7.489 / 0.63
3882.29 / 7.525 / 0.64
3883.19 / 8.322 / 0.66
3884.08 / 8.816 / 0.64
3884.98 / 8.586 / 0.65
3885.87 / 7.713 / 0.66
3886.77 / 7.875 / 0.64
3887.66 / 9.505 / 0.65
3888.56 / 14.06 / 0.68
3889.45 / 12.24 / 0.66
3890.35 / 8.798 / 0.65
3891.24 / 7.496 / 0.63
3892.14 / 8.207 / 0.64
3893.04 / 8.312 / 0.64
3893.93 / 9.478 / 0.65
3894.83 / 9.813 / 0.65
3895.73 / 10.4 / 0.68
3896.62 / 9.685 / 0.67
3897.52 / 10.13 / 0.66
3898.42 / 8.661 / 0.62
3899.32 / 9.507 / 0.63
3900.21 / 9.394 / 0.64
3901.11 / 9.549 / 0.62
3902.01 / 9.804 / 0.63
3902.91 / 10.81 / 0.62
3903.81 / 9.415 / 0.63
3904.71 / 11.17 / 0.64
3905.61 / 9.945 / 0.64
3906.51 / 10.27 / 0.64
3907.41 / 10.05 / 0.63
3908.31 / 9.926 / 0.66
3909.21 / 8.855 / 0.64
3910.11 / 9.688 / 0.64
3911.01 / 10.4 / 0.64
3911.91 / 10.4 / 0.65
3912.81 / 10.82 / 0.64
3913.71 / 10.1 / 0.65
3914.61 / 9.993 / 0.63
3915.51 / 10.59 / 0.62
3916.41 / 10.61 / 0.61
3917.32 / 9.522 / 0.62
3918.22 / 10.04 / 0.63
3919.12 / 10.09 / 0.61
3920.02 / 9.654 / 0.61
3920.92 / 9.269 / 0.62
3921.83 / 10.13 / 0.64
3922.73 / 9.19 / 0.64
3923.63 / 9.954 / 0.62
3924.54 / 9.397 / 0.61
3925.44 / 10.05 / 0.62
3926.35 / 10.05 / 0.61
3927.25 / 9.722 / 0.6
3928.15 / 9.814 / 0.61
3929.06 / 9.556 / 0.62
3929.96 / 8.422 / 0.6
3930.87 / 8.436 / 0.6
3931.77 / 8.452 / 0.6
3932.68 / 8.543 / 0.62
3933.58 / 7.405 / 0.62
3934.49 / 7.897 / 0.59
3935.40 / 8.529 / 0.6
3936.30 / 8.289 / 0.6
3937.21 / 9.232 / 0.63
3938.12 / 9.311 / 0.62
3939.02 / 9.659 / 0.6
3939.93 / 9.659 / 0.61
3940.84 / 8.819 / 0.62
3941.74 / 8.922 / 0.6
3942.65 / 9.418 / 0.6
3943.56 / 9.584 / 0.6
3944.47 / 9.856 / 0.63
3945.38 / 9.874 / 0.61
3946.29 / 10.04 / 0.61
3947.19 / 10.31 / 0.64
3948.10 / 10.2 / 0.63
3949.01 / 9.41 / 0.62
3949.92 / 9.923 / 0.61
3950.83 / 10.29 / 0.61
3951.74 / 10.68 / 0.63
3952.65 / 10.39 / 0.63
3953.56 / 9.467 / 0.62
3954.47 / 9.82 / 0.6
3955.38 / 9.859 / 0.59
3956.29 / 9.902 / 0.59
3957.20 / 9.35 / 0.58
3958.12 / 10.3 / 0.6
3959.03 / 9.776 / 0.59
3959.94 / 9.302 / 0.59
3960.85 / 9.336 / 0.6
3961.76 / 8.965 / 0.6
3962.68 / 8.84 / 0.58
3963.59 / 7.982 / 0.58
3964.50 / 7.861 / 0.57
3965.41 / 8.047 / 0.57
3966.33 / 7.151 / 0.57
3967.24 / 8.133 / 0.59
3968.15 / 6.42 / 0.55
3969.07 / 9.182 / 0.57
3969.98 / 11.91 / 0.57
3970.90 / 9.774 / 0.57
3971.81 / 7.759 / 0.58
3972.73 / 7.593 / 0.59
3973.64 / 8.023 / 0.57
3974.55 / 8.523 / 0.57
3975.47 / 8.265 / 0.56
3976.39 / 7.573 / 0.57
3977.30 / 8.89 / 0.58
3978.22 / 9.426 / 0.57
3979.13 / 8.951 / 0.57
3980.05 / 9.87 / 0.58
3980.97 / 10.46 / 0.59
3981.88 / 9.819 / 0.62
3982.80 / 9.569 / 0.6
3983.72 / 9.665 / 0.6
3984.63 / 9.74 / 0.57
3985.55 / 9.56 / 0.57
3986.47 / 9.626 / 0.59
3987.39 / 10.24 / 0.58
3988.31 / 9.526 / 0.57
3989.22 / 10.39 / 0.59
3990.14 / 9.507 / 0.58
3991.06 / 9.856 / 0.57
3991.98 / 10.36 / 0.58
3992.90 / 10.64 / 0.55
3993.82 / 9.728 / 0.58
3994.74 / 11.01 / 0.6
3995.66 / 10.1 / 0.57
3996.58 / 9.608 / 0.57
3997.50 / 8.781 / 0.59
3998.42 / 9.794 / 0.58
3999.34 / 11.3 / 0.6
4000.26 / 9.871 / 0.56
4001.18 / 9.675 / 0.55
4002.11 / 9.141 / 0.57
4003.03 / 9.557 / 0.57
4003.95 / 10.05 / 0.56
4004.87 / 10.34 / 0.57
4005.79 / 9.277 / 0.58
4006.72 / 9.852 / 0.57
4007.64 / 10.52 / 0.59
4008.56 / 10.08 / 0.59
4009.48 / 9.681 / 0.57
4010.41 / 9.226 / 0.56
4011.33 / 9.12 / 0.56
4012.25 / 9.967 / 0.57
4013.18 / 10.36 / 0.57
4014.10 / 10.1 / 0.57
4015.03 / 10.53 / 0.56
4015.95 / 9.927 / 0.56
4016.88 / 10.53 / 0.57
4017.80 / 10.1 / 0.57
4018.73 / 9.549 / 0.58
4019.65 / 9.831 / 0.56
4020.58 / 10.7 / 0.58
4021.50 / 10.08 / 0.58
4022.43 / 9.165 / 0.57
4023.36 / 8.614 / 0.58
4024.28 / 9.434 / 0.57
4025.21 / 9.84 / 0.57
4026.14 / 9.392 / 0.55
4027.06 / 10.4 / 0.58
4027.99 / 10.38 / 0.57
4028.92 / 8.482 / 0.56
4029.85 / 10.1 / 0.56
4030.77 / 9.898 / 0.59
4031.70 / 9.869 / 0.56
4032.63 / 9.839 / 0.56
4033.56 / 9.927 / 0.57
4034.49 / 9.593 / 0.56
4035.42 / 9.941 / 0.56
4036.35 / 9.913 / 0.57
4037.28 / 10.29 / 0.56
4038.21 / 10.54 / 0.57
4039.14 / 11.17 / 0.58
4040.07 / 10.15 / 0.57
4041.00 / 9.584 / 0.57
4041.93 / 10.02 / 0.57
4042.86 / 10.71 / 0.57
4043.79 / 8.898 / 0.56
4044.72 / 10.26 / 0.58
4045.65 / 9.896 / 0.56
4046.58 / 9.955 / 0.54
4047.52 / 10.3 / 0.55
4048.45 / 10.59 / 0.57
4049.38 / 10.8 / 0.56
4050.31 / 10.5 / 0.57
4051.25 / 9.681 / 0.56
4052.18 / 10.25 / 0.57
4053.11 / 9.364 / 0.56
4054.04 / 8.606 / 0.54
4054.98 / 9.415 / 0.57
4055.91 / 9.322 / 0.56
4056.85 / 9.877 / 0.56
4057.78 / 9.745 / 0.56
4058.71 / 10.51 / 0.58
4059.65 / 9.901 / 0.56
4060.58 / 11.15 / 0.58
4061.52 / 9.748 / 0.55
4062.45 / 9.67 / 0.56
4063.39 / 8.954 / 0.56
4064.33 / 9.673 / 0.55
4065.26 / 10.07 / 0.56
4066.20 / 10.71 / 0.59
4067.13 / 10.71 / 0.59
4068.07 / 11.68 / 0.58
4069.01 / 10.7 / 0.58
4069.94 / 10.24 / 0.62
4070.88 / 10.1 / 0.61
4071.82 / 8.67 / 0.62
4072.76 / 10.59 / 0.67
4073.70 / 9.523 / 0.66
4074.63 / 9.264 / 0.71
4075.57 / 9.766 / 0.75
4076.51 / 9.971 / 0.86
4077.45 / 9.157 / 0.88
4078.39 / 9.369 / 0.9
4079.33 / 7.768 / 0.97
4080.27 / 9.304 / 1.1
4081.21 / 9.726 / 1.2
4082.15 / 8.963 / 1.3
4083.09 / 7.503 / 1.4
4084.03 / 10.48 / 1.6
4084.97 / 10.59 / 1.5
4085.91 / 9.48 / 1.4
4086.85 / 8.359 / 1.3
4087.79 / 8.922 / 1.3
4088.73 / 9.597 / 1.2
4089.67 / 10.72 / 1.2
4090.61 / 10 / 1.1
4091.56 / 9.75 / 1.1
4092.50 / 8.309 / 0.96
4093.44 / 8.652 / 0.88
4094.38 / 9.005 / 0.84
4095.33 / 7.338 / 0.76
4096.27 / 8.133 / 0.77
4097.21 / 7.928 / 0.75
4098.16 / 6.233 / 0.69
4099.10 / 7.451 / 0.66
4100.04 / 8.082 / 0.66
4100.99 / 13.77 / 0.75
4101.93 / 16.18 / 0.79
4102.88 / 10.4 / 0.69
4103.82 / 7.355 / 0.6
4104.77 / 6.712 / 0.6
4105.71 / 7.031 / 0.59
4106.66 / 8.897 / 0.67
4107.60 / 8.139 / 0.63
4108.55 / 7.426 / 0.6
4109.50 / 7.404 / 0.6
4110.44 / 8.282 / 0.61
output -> -0.4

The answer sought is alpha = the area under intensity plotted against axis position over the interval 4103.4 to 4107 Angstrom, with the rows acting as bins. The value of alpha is 27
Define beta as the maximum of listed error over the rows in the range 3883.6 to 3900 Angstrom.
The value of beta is 0.68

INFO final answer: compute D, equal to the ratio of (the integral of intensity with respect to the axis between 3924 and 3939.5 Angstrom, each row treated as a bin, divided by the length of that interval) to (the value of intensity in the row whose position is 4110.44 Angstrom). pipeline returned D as 1.09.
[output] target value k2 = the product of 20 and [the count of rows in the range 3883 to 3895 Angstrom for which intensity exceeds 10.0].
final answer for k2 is 40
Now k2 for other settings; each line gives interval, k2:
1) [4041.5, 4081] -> 360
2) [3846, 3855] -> 40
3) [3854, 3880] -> 440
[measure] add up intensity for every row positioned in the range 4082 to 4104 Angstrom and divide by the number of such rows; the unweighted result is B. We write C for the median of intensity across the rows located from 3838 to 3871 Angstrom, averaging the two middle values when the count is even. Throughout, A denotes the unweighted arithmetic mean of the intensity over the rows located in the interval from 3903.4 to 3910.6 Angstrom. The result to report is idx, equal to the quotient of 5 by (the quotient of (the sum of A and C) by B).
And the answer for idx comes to 2.33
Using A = 9.9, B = 9.3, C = 10.0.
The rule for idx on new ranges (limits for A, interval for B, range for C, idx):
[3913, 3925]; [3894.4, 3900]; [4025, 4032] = 2.45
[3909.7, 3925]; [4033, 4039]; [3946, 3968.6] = 2.58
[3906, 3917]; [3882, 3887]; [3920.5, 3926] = 2.05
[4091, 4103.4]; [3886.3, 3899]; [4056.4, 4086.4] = 2.52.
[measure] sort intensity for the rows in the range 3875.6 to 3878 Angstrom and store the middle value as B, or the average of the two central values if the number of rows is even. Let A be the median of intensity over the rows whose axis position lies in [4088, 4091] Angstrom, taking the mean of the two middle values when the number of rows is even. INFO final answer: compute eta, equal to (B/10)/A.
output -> 0.101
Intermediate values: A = 10.0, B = 10.1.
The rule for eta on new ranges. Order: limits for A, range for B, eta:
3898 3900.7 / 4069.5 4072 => 0.108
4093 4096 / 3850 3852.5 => 0.121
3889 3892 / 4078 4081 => 0.106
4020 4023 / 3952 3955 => 0.097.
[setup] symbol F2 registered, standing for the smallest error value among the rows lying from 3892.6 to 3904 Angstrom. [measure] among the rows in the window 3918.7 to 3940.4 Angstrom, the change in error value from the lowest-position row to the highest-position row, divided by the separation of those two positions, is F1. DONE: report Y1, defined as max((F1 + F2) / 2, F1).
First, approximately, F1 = 0.0000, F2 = 0.62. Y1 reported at 0.310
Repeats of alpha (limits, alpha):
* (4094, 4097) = 24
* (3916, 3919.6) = 36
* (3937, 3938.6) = 15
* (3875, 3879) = 41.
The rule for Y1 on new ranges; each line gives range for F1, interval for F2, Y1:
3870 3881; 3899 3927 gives 0.304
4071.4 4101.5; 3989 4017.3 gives 0.277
